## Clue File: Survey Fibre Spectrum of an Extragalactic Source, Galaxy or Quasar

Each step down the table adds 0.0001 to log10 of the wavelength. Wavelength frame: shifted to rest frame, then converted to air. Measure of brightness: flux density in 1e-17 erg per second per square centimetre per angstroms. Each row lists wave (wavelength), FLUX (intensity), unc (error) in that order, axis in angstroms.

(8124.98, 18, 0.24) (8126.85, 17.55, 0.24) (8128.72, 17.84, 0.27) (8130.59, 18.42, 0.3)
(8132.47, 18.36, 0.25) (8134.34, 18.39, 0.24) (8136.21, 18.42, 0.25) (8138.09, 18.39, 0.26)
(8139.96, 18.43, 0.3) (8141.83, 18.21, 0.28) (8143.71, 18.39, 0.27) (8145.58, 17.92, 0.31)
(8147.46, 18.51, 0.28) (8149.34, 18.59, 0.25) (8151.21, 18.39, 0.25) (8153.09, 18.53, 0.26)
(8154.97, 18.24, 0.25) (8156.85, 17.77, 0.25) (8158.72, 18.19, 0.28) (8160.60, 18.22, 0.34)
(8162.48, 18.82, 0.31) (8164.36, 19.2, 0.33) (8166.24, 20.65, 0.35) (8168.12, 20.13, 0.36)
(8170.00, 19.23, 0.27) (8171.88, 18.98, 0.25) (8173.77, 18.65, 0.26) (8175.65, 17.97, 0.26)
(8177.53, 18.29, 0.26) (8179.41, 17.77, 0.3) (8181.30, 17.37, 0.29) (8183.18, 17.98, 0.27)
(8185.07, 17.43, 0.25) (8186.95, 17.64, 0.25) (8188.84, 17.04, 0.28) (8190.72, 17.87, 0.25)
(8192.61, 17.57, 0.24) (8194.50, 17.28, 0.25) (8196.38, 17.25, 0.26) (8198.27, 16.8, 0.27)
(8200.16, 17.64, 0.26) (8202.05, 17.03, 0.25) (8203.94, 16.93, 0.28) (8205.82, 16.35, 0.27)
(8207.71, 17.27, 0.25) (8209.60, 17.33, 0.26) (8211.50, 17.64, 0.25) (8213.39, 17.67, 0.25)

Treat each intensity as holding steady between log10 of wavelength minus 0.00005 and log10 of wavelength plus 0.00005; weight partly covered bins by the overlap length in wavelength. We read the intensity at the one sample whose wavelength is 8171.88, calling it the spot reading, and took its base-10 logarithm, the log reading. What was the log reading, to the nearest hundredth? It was 1.28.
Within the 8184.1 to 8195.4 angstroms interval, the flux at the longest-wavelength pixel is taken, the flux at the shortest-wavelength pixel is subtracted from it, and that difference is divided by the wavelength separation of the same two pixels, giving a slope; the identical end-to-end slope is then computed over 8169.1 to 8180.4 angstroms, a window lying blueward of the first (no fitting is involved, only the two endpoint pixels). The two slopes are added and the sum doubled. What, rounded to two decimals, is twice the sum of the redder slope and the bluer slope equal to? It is -0.34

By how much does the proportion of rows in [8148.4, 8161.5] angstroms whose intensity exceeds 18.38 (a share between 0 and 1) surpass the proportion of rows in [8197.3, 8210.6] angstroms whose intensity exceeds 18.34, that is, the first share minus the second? 0.4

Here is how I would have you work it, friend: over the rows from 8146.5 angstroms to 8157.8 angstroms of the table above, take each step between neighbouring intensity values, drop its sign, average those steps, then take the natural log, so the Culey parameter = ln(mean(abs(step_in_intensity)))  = -1.4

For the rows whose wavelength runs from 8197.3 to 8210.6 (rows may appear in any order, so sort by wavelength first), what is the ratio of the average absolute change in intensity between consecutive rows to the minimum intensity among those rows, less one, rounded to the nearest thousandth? -0.968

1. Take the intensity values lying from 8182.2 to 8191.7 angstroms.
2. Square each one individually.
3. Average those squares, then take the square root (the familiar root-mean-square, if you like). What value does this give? 17.6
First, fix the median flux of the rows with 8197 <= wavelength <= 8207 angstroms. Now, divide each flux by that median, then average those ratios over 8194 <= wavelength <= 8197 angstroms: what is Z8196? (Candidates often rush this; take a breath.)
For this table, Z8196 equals 1.02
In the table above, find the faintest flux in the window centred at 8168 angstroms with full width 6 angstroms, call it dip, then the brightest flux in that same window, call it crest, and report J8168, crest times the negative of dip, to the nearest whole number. -397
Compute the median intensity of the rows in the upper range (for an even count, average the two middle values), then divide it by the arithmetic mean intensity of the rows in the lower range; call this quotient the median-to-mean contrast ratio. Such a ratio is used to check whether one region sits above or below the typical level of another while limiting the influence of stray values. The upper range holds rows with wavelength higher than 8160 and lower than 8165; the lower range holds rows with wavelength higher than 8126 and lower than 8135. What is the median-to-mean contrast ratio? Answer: 1.04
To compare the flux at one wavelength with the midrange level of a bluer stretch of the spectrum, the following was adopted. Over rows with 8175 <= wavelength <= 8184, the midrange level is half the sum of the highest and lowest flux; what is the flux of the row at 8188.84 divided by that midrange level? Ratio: 0.96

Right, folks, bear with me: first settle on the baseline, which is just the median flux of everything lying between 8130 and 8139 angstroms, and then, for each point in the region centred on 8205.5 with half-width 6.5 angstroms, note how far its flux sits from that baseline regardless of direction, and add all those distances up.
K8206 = 8.5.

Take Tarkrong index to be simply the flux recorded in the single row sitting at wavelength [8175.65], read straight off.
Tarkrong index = 17.97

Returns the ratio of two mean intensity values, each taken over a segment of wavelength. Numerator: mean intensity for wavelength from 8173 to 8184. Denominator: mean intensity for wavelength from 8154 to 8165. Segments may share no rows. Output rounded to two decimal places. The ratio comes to 0.98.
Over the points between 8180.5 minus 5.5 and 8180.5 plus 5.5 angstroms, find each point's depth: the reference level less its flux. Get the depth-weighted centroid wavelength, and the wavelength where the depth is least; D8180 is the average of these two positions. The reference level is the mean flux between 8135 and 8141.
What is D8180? 8179.5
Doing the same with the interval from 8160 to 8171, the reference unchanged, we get 8166.6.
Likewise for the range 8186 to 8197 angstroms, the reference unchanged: 8191.3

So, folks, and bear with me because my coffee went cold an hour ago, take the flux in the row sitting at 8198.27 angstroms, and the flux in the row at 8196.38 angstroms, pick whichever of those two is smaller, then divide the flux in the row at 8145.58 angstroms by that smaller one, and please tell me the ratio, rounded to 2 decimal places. 1.07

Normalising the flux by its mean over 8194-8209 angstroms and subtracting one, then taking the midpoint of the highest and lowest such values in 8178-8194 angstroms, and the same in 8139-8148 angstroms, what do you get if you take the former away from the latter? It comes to 0.041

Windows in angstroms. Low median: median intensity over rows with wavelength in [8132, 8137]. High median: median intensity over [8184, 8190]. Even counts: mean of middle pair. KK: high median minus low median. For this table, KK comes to -1.0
